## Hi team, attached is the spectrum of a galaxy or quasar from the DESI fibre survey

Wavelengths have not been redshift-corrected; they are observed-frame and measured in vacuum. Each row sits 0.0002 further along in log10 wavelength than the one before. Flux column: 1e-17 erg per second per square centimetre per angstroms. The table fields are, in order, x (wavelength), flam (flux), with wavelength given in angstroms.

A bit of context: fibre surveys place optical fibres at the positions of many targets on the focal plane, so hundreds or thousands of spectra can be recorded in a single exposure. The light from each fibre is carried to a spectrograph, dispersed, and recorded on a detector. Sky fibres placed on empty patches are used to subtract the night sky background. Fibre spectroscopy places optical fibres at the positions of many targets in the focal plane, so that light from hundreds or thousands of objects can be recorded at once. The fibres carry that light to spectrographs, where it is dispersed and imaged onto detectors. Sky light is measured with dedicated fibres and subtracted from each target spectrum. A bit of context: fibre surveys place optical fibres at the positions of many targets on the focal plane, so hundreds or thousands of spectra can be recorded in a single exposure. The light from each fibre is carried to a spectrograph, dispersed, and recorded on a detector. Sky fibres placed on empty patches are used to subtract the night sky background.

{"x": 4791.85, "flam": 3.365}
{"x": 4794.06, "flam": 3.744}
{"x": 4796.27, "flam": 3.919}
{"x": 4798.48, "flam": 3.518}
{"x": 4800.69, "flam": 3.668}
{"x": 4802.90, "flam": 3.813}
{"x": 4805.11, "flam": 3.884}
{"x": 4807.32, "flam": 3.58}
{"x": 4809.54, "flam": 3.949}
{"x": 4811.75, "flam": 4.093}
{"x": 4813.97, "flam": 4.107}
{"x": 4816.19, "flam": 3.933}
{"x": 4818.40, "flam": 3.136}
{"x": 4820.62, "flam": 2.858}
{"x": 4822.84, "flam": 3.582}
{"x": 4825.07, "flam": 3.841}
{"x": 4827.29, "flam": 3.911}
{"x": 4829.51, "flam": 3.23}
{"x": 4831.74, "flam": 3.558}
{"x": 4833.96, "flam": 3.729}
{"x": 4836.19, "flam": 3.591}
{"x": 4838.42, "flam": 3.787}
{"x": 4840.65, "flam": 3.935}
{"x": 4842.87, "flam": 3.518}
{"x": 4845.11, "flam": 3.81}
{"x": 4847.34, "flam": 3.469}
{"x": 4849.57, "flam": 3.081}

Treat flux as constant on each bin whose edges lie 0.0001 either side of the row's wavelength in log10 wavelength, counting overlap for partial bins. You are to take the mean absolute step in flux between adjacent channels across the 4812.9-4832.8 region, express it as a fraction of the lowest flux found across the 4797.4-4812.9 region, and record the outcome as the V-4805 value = 0.118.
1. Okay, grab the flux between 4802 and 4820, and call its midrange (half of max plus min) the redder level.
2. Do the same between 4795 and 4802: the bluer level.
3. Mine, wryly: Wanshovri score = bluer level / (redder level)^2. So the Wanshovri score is 0.284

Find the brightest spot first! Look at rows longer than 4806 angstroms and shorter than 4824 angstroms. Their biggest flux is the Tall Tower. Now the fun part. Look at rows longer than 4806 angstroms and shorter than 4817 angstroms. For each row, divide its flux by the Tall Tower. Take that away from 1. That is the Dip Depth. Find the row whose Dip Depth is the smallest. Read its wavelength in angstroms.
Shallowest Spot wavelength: 4813.97 angstroms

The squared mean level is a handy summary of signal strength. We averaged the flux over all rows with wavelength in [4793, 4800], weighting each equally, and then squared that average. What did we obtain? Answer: 13.9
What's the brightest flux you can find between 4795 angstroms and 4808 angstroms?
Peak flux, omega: 3.919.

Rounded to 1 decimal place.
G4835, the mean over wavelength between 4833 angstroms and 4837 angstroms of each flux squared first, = 13.4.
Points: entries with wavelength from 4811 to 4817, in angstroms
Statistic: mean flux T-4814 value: 4.04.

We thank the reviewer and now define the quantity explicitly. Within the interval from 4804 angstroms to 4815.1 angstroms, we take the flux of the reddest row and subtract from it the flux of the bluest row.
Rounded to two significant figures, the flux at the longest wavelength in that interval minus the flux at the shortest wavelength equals 0.22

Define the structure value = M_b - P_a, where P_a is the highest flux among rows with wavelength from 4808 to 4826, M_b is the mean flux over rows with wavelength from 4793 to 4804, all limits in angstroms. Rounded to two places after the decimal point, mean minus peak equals -0.37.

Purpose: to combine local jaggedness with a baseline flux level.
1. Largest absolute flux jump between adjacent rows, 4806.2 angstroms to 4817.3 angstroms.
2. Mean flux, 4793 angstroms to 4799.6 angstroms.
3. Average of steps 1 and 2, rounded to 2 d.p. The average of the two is 2.05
